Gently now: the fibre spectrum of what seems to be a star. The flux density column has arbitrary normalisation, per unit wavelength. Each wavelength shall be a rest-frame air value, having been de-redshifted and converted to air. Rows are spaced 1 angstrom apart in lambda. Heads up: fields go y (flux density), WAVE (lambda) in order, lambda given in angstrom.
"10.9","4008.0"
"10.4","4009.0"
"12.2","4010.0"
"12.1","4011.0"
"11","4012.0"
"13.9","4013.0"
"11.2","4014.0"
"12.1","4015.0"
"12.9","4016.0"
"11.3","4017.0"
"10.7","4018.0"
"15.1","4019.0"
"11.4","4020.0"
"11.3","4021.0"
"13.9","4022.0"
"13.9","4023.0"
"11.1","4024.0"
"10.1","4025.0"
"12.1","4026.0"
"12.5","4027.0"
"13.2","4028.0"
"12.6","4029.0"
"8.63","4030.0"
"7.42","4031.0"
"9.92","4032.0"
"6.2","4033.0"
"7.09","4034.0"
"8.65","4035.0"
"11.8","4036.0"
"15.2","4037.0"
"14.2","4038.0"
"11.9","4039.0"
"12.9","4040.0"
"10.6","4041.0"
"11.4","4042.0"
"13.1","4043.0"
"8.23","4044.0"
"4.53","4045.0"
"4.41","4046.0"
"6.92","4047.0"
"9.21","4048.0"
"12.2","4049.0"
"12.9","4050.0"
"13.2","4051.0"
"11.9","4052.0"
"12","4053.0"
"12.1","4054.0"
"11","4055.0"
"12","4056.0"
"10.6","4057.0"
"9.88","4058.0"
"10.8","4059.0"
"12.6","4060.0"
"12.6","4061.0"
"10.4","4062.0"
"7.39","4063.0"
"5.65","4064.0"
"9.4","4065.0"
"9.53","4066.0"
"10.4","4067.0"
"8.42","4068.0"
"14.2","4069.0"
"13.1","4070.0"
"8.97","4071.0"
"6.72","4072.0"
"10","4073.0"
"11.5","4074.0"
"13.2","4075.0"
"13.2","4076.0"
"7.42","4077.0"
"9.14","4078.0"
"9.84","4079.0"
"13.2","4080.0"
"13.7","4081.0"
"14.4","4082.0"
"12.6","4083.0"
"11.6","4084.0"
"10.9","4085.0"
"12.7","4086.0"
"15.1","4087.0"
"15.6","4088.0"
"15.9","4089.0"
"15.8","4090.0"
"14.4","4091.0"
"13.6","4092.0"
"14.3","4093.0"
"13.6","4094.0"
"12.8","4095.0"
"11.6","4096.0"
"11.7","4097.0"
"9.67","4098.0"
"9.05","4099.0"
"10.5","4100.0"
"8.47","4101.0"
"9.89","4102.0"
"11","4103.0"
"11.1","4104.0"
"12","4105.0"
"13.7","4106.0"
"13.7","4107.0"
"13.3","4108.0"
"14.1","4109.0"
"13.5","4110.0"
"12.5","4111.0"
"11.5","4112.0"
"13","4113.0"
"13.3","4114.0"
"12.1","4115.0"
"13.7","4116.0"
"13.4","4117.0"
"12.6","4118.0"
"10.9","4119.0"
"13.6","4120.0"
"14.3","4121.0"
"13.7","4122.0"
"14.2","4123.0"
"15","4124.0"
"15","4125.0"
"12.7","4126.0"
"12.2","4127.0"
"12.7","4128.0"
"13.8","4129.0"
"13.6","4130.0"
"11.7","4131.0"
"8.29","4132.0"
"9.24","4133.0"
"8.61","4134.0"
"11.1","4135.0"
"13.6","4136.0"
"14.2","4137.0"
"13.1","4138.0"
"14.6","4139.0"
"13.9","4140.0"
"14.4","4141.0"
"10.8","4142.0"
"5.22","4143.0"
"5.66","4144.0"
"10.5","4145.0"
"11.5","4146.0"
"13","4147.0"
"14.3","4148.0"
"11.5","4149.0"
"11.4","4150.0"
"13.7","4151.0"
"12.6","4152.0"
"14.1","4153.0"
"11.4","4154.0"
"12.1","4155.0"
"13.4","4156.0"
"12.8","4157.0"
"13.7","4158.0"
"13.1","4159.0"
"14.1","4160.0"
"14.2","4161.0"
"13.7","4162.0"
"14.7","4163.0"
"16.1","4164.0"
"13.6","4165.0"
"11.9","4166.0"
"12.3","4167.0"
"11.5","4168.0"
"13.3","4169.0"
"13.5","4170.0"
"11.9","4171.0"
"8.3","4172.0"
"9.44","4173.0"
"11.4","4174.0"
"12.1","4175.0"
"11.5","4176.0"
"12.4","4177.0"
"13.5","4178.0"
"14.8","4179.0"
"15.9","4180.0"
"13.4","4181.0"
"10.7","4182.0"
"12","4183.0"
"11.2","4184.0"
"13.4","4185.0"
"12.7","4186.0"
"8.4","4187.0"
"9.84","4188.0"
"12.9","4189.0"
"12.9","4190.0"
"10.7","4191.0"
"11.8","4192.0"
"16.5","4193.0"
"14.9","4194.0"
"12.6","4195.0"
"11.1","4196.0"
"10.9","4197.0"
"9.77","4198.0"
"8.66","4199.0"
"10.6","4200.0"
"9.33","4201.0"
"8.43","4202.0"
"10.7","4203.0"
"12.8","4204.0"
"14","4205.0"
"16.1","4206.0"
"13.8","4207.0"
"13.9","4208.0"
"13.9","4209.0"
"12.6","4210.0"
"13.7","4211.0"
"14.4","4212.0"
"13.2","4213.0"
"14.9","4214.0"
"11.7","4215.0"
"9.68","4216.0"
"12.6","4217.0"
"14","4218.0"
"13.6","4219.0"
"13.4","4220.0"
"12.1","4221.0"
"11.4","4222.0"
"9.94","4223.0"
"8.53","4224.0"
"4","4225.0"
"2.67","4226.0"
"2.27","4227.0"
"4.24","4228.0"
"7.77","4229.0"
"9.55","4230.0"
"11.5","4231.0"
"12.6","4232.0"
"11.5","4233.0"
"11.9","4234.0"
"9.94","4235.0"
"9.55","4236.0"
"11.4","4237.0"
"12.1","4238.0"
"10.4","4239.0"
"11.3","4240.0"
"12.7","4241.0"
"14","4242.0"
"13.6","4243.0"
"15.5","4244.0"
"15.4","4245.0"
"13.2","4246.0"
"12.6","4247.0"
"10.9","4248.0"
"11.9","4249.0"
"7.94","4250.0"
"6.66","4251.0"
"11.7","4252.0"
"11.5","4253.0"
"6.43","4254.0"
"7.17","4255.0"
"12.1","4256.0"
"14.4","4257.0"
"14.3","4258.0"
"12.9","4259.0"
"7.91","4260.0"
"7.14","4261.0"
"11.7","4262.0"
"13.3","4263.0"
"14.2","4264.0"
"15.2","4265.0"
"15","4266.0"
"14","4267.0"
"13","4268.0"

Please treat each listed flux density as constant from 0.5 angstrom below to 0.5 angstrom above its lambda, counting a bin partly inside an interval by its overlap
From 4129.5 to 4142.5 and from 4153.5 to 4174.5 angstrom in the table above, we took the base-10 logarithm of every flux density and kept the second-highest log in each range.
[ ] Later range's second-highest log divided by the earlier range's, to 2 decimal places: 1.01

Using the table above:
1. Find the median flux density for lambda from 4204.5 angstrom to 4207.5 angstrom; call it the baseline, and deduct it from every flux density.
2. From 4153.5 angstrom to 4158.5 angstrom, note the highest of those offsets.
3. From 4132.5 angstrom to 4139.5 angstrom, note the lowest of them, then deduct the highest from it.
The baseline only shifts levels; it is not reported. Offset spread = -5.1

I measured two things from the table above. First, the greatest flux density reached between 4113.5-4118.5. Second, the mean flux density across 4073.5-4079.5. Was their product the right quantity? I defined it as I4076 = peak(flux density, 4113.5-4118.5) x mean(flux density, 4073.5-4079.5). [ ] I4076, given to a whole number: 147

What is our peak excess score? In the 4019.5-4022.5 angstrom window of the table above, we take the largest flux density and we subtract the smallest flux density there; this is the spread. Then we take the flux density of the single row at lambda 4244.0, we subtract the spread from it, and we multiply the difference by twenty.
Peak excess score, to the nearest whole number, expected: 258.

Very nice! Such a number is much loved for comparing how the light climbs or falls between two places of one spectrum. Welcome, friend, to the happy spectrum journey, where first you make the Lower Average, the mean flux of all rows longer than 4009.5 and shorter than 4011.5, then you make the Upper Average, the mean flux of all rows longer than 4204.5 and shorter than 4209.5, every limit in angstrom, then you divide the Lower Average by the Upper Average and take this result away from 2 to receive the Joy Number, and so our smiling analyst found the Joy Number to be 1.15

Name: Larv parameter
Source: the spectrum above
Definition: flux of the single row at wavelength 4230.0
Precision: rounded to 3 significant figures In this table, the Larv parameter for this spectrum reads 9.55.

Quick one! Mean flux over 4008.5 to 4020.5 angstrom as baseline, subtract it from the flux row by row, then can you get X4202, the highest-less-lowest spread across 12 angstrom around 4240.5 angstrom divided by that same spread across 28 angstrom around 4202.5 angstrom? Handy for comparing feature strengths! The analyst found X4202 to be 0.74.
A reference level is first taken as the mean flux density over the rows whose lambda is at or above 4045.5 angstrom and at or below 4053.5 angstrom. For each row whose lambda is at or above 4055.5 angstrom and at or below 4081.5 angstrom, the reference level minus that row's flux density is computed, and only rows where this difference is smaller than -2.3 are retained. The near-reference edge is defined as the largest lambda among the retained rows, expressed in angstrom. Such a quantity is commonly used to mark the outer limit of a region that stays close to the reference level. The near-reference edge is 4081.0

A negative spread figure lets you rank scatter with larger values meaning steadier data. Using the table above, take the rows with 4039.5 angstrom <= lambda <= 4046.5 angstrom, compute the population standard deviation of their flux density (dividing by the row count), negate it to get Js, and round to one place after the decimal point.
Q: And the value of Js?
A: -3.4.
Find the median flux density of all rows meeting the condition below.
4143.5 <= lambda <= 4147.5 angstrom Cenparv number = 11.0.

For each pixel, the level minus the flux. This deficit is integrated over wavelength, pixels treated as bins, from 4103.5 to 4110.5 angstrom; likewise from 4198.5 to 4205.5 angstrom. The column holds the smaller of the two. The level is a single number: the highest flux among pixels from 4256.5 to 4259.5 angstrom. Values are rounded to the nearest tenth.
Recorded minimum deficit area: 9.4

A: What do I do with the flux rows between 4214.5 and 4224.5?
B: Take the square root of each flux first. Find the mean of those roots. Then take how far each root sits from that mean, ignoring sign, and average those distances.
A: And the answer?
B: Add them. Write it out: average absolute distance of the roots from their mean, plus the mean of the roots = 3.63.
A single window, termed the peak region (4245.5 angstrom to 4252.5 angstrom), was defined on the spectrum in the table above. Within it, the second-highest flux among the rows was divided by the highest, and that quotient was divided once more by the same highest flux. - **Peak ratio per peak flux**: 0.072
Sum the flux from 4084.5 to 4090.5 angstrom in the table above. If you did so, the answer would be 86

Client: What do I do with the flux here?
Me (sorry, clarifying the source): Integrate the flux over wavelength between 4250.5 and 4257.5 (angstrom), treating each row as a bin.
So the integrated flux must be 70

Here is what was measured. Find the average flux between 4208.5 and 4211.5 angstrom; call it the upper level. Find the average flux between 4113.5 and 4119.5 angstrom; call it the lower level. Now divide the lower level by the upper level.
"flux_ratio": 0.95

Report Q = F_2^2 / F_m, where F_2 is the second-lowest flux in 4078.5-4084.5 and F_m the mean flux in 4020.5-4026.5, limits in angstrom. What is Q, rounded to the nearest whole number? 11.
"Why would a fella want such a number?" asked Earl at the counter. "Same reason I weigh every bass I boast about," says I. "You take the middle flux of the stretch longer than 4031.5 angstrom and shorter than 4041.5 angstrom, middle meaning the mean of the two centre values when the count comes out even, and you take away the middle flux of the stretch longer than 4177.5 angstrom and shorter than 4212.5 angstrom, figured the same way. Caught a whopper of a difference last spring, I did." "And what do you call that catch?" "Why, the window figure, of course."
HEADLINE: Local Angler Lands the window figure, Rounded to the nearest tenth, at -1.5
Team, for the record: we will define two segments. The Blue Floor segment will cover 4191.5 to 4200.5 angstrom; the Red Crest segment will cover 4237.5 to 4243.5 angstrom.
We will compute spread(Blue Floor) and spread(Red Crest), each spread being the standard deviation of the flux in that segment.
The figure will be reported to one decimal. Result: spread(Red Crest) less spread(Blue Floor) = -1.1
